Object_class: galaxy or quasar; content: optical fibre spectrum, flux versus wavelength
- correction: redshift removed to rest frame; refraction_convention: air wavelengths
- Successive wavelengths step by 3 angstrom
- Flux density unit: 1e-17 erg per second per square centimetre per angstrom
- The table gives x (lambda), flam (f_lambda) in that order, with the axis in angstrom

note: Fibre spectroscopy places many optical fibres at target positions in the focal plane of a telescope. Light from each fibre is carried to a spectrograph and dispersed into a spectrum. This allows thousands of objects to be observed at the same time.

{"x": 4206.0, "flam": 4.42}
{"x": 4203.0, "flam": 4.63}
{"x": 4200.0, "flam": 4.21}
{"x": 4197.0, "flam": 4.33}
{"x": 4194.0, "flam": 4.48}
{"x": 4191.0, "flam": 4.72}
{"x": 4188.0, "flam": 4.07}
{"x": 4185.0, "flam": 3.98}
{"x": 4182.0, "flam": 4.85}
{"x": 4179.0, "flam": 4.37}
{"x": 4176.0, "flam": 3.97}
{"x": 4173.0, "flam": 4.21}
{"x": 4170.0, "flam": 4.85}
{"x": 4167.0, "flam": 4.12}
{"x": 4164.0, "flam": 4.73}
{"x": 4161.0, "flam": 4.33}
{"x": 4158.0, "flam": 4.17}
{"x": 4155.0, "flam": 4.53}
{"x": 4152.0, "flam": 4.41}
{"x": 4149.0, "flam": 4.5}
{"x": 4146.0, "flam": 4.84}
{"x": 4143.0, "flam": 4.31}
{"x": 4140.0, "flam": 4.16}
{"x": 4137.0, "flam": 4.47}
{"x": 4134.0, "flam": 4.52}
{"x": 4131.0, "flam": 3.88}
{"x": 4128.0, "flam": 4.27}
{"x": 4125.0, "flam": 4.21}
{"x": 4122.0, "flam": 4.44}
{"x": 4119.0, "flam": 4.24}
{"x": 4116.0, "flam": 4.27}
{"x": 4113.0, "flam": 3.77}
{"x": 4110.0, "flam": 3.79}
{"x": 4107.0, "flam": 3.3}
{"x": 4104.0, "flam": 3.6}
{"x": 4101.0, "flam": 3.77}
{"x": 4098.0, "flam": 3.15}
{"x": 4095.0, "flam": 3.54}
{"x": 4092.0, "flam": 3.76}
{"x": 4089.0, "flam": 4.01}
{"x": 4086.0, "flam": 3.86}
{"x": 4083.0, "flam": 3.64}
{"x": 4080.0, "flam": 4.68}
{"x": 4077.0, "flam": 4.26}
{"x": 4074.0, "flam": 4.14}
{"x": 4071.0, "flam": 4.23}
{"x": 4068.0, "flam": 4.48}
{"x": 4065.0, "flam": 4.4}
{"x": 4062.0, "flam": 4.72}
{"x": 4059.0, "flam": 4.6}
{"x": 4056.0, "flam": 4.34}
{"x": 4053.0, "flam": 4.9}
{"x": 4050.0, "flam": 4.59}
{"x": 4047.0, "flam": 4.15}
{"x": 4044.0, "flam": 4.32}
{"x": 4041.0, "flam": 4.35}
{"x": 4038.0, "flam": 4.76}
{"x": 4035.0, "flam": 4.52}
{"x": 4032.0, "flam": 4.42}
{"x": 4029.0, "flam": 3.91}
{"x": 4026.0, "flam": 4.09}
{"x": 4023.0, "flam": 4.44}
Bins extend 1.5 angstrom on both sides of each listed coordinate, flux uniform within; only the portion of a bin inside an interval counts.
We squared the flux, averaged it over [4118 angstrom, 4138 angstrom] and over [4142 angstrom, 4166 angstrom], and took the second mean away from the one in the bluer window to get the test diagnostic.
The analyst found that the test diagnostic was -1.6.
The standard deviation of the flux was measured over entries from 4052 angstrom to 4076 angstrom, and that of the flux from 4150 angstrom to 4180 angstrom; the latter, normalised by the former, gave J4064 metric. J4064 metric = 1.1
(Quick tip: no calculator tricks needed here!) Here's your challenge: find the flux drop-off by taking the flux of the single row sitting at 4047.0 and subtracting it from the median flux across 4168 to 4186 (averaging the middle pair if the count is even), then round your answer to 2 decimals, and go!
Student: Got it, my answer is 0.14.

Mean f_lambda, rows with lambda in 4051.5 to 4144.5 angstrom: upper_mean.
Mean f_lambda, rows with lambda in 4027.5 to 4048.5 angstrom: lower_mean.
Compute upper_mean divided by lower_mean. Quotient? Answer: 0.95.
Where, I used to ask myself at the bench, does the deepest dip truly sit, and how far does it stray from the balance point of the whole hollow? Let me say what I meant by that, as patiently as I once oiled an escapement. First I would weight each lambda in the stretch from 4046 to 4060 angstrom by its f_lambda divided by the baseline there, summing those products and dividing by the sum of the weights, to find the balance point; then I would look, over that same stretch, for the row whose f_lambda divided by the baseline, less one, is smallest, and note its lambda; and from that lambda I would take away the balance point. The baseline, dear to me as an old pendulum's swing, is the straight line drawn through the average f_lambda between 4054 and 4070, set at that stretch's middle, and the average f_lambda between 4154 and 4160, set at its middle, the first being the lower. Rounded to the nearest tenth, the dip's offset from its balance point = -6.1 angstrom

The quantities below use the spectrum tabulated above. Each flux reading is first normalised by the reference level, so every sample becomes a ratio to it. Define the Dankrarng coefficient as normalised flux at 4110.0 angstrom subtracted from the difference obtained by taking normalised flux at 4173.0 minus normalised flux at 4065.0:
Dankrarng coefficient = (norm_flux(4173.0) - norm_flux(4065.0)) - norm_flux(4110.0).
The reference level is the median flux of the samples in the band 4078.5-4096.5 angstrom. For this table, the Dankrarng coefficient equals -1.04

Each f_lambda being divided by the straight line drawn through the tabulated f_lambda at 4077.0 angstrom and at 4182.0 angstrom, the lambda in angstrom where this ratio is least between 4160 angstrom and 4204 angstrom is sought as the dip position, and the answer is 4185.0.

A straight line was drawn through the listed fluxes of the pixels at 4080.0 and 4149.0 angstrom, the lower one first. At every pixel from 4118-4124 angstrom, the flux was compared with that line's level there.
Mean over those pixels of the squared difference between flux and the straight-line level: 0.07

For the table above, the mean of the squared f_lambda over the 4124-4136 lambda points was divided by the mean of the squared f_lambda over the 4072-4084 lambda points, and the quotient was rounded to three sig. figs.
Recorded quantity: 1.01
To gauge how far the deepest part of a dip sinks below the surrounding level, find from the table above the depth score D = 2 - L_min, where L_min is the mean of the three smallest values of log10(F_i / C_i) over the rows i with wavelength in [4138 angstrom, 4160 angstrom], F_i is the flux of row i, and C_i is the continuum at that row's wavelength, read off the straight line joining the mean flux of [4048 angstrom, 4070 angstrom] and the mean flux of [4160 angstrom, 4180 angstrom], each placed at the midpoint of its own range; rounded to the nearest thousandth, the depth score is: 2.020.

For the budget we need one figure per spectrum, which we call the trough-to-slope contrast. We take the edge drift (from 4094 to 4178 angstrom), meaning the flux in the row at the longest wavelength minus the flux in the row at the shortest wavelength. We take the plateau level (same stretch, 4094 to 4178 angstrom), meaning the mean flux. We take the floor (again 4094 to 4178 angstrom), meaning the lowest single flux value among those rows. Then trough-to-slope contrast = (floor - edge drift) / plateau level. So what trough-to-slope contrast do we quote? 0.65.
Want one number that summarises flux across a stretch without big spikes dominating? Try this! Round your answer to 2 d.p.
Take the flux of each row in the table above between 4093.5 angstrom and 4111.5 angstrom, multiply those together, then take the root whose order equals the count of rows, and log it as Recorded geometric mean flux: 3.52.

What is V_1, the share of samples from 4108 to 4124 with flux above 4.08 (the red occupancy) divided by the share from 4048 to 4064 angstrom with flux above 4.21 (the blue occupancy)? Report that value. 0.60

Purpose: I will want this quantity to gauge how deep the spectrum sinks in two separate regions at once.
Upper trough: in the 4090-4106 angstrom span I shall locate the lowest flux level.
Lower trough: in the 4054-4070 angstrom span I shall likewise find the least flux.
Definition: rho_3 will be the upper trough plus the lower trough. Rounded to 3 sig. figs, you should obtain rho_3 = 7.49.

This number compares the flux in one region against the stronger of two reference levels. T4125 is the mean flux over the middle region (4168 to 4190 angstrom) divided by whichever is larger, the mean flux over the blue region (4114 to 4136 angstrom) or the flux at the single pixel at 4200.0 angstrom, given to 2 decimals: 1.02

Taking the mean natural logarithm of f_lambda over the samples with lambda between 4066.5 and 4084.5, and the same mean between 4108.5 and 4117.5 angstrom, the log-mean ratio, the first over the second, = 1.05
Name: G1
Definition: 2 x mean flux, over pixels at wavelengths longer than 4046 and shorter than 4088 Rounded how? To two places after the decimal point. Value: 8.71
